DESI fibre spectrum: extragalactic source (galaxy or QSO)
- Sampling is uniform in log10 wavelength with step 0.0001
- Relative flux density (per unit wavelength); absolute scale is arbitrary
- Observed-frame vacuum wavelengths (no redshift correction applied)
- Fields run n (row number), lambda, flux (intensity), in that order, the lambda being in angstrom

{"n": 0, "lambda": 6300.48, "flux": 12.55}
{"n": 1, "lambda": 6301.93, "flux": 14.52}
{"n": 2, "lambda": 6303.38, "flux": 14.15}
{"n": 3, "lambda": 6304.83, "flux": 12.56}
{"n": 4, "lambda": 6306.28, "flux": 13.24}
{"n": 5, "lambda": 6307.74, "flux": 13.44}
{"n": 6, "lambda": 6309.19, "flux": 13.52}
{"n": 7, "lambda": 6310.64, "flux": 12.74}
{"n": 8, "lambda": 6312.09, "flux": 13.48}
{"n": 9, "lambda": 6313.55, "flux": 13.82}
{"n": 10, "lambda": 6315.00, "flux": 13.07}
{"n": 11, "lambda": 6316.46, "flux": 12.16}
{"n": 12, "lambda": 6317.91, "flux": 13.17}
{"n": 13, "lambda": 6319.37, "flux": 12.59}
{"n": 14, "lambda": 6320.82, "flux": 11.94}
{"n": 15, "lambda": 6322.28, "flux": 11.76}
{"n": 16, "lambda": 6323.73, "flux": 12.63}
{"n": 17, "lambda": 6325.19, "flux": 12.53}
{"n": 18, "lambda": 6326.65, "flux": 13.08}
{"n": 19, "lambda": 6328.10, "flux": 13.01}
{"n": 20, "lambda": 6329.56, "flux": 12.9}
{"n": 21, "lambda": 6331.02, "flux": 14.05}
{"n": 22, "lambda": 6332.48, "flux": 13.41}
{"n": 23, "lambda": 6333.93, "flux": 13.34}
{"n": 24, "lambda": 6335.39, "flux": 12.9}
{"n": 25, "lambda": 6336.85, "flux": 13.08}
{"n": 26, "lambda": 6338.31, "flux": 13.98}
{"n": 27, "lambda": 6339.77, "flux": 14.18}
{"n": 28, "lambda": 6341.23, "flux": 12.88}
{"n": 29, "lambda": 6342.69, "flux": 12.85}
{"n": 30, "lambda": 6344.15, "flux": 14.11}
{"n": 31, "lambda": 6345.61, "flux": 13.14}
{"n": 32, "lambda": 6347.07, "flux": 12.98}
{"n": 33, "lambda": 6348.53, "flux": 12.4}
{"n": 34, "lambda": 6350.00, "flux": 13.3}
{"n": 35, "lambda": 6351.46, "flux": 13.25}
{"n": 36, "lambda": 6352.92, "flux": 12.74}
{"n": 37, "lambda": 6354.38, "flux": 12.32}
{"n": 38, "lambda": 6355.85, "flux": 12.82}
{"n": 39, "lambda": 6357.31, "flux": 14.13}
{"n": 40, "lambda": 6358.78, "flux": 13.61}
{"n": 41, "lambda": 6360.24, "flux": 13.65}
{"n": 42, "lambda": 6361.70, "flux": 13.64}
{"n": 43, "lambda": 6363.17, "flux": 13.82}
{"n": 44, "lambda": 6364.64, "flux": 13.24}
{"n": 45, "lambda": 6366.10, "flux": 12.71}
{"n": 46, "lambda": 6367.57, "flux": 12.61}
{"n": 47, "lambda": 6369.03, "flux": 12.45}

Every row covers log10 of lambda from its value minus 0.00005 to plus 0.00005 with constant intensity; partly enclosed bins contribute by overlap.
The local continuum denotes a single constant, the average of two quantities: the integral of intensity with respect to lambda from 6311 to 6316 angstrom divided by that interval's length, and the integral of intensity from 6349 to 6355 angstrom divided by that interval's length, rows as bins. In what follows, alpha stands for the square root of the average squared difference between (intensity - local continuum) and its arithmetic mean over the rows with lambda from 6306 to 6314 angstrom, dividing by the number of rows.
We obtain 0.33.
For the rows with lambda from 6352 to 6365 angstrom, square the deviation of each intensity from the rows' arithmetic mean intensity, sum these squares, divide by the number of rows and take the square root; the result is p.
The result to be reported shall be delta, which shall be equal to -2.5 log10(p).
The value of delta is 0.64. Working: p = 0.56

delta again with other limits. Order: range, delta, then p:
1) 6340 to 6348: 0.82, 0.47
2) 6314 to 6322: 0.79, 0.48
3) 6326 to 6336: 1.05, 0.38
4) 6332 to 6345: 0.72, 0.51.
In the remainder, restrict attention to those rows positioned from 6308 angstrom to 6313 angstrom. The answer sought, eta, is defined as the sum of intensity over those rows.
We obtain 39.7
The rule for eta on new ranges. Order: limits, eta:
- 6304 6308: 39.2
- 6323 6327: 38.2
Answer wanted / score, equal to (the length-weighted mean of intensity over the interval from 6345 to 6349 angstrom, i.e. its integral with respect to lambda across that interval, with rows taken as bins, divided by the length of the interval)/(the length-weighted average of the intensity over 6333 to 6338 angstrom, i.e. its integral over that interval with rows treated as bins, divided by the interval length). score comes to 0.97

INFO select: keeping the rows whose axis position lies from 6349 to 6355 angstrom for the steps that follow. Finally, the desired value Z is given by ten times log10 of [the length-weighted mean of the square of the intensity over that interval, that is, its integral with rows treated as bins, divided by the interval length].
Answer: 22.2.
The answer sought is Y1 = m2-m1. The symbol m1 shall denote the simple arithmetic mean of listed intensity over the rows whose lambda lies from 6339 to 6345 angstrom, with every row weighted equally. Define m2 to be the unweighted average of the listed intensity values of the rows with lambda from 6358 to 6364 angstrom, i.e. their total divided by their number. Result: 0.2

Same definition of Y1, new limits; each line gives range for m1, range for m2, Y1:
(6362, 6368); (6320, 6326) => -0.9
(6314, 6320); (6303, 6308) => 0.6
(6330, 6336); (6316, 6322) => -1.0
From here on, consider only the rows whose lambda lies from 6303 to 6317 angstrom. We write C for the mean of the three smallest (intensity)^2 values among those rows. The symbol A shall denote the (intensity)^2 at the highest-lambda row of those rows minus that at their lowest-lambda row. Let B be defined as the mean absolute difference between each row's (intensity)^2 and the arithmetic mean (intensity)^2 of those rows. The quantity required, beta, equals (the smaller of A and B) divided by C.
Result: -0.3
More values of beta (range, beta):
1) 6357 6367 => -0.2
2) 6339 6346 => -0.2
